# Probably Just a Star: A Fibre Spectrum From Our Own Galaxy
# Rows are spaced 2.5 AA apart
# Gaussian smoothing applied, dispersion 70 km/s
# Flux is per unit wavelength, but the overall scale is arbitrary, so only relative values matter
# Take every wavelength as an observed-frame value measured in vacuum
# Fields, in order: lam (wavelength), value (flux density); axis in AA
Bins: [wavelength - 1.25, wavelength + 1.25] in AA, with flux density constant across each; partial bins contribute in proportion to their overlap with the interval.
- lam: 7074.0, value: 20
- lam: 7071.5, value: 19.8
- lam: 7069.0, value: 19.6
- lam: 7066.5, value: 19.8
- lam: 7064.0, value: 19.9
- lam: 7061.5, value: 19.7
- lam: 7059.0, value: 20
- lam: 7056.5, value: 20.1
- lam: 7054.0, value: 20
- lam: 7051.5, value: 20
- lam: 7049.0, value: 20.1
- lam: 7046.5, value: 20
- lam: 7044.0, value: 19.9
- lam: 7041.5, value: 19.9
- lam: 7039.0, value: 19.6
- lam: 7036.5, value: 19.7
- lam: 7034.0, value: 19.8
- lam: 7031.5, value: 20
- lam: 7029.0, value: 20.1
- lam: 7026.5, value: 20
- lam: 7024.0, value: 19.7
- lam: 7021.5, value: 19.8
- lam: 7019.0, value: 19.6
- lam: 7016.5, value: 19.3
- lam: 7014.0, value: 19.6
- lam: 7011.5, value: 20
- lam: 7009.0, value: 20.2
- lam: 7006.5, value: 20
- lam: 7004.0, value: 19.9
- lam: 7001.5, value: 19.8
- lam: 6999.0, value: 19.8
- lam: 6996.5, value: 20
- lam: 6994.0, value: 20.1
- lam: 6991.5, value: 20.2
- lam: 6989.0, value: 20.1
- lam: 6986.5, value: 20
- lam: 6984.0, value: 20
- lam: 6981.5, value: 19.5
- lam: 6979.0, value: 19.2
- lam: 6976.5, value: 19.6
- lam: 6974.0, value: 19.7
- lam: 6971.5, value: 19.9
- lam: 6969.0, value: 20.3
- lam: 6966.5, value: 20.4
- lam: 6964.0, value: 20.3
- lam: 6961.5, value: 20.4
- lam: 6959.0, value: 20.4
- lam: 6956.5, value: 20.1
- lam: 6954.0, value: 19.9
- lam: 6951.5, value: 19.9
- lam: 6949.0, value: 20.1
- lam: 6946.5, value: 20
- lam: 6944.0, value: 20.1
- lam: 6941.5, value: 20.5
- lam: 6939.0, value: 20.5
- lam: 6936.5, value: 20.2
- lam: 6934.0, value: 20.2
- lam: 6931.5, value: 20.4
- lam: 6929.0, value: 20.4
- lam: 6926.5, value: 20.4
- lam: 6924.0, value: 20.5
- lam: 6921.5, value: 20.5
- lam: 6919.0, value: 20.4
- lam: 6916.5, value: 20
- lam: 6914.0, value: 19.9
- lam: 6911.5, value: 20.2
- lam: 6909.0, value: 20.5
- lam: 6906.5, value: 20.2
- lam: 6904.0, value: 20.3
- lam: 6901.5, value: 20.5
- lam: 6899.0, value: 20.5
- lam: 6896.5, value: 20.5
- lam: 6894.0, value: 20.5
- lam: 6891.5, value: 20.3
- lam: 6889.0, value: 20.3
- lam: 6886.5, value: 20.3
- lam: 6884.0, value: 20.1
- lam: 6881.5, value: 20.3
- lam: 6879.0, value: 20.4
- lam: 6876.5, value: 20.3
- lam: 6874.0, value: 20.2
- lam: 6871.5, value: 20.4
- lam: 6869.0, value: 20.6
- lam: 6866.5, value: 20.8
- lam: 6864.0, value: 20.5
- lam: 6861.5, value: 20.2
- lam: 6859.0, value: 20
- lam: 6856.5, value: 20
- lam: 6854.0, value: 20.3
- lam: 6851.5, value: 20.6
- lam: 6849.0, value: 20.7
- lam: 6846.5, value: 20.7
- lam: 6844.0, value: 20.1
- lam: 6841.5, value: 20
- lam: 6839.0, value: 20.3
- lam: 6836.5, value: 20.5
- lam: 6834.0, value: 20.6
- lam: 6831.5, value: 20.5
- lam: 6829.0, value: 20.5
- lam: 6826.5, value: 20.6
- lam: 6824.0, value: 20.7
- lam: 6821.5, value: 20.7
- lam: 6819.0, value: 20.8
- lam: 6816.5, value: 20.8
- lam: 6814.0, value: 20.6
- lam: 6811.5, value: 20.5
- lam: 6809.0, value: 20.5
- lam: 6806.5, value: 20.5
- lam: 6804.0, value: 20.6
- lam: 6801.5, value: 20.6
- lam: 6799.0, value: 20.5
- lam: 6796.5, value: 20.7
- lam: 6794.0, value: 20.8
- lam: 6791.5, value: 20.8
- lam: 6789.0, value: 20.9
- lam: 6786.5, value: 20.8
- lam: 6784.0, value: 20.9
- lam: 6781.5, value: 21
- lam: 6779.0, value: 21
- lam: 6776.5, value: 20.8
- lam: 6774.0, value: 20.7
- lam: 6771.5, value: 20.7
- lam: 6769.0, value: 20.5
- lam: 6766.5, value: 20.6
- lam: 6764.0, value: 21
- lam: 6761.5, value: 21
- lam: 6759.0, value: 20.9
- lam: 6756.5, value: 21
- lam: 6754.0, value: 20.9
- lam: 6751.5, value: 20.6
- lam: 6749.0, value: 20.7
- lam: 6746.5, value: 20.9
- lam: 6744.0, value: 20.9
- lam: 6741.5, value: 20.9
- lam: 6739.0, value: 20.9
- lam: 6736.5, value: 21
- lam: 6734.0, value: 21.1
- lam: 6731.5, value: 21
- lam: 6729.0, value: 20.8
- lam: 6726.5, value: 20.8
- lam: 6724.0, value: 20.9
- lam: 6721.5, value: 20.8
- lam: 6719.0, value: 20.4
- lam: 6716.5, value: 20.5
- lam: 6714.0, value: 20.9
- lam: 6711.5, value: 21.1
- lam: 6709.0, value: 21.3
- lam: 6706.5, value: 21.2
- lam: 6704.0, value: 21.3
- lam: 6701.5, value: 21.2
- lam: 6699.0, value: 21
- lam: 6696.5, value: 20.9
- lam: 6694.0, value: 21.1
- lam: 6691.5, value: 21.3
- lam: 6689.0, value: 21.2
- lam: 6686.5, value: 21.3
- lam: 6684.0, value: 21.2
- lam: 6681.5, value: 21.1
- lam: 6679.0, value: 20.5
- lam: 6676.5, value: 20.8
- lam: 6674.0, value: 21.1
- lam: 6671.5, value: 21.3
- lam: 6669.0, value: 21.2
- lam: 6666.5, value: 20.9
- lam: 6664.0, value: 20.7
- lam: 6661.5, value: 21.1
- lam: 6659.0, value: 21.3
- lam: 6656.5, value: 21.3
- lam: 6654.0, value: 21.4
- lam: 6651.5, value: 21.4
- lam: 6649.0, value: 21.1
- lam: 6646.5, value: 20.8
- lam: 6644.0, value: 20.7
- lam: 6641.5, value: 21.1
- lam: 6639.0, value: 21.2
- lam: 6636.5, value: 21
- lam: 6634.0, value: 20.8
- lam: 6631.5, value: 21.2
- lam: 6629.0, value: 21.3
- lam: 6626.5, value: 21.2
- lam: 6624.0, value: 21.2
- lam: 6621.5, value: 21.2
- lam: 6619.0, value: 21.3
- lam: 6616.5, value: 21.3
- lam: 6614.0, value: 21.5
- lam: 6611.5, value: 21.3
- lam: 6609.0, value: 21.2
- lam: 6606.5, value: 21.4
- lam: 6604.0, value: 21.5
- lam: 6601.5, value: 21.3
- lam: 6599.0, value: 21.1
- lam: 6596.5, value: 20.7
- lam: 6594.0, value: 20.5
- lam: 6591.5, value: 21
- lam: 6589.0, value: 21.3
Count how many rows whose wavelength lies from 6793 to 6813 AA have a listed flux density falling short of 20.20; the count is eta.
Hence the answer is 0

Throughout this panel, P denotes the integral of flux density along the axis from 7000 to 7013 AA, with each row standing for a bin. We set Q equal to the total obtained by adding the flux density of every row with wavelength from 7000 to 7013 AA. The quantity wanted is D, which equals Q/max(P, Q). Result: 0.3848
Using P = 260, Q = 100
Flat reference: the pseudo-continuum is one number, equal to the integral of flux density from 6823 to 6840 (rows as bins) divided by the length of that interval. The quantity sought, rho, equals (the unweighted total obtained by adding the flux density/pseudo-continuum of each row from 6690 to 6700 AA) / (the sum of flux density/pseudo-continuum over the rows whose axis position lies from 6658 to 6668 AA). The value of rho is 1.0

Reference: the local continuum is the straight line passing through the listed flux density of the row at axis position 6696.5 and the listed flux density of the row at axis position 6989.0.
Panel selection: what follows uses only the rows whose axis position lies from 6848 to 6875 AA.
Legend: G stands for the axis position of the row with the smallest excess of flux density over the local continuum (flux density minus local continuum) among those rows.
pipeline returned 6856.5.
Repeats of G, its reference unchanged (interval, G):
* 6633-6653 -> 6644.0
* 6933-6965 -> 6951.5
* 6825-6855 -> 6841.5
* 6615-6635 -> 6634.0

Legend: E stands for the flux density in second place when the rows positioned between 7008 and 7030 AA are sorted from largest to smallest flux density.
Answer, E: 20.1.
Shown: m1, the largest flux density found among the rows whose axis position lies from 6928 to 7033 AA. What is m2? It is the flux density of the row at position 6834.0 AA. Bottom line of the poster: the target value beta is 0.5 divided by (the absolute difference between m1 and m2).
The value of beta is 5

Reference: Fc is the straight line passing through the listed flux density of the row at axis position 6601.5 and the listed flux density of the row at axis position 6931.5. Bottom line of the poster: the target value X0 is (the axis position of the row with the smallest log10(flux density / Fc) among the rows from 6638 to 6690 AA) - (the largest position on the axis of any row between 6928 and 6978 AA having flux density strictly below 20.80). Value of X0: -297.5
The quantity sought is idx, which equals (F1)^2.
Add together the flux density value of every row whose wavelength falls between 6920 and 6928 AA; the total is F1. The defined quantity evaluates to 3770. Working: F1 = 61.4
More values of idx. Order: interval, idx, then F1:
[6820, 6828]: 3844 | 62.0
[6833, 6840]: 3770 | 61.4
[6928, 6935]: 3721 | 61.0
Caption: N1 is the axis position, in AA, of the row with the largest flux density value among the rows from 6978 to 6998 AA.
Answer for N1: 6991.5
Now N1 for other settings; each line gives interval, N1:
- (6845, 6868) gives 6866.5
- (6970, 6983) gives 6971.5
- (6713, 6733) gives 6731.5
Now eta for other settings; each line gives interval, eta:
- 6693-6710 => 0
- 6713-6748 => 0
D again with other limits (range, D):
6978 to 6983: 0.3992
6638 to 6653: 0.3999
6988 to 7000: 0.4166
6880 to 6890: 0.4000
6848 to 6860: 0.4167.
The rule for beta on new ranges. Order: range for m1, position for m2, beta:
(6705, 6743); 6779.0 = 2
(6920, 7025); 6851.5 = 5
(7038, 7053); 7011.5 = 5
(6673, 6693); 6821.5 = 1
